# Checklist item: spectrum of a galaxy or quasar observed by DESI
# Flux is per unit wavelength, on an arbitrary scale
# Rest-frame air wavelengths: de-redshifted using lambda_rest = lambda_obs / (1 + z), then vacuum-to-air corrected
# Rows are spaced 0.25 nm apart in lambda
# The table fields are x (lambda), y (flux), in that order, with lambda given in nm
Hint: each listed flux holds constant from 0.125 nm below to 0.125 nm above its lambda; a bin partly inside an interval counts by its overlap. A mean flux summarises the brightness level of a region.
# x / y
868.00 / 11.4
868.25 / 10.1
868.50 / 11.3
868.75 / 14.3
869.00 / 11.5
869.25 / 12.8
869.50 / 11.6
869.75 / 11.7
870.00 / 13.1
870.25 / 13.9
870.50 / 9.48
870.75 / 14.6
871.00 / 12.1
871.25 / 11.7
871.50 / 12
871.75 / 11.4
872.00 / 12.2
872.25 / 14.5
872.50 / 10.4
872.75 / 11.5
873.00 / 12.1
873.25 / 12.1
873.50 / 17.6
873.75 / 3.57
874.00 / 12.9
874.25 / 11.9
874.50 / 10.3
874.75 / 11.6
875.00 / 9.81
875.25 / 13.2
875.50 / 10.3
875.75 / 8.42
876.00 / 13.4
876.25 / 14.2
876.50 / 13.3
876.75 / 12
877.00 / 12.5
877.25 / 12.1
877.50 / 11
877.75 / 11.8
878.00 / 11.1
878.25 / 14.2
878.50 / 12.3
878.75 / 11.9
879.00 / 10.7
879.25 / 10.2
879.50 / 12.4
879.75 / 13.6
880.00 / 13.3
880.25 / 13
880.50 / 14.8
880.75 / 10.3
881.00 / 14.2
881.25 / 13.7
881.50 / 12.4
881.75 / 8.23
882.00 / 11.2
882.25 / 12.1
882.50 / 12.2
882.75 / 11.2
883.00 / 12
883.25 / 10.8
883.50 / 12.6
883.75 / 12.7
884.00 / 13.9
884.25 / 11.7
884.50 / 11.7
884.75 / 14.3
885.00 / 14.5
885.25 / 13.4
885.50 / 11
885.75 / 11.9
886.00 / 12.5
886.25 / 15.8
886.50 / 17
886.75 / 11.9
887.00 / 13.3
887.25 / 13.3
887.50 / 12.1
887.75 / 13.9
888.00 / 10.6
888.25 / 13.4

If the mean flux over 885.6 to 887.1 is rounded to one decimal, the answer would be 13.7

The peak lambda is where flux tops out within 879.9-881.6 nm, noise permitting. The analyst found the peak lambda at 880.50 nm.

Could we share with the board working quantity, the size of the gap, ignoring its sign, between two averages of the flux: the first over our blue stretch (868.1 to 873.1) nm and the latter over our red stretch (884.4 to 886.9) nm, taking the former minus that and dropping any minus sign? 1.3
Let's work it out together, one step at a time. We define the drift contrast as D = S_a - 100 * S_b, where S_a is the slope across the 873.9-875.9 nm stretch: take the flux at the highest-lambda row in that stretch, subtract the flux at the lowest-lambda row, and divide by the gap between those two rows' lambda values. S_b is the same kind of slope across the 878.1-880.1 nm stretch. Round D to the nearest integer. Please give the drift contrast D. 49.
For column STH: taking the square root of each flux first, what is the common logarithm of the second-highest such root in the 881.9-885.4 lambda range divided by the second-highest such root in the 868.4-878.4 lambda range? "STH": -0.005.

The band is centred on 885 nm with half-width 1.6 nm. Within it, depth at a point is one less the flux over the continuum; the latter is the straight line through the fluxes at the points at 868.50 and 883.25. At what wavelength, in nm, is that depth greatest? 885.50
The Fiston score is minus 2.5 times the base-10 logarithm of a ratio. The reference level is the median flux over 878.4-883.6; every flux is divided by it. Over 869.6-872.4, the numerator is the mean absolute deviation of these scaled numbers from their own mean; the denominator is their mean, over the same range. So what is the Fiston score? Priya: 2.57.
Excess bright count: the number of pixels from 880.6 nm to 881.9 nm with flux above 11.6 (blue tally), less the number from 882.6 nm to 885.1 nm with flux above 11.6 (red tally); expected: -5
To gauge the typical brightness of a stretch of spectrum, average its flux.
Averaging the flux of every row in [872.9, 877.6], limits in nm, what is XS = 11.7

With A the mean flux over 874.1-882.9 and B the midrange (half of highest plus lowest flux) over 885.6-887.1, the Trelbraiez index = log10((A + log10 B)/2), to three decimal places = 0.817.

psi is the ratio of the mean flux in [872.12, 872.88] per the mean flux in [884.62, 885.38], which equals 0.86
